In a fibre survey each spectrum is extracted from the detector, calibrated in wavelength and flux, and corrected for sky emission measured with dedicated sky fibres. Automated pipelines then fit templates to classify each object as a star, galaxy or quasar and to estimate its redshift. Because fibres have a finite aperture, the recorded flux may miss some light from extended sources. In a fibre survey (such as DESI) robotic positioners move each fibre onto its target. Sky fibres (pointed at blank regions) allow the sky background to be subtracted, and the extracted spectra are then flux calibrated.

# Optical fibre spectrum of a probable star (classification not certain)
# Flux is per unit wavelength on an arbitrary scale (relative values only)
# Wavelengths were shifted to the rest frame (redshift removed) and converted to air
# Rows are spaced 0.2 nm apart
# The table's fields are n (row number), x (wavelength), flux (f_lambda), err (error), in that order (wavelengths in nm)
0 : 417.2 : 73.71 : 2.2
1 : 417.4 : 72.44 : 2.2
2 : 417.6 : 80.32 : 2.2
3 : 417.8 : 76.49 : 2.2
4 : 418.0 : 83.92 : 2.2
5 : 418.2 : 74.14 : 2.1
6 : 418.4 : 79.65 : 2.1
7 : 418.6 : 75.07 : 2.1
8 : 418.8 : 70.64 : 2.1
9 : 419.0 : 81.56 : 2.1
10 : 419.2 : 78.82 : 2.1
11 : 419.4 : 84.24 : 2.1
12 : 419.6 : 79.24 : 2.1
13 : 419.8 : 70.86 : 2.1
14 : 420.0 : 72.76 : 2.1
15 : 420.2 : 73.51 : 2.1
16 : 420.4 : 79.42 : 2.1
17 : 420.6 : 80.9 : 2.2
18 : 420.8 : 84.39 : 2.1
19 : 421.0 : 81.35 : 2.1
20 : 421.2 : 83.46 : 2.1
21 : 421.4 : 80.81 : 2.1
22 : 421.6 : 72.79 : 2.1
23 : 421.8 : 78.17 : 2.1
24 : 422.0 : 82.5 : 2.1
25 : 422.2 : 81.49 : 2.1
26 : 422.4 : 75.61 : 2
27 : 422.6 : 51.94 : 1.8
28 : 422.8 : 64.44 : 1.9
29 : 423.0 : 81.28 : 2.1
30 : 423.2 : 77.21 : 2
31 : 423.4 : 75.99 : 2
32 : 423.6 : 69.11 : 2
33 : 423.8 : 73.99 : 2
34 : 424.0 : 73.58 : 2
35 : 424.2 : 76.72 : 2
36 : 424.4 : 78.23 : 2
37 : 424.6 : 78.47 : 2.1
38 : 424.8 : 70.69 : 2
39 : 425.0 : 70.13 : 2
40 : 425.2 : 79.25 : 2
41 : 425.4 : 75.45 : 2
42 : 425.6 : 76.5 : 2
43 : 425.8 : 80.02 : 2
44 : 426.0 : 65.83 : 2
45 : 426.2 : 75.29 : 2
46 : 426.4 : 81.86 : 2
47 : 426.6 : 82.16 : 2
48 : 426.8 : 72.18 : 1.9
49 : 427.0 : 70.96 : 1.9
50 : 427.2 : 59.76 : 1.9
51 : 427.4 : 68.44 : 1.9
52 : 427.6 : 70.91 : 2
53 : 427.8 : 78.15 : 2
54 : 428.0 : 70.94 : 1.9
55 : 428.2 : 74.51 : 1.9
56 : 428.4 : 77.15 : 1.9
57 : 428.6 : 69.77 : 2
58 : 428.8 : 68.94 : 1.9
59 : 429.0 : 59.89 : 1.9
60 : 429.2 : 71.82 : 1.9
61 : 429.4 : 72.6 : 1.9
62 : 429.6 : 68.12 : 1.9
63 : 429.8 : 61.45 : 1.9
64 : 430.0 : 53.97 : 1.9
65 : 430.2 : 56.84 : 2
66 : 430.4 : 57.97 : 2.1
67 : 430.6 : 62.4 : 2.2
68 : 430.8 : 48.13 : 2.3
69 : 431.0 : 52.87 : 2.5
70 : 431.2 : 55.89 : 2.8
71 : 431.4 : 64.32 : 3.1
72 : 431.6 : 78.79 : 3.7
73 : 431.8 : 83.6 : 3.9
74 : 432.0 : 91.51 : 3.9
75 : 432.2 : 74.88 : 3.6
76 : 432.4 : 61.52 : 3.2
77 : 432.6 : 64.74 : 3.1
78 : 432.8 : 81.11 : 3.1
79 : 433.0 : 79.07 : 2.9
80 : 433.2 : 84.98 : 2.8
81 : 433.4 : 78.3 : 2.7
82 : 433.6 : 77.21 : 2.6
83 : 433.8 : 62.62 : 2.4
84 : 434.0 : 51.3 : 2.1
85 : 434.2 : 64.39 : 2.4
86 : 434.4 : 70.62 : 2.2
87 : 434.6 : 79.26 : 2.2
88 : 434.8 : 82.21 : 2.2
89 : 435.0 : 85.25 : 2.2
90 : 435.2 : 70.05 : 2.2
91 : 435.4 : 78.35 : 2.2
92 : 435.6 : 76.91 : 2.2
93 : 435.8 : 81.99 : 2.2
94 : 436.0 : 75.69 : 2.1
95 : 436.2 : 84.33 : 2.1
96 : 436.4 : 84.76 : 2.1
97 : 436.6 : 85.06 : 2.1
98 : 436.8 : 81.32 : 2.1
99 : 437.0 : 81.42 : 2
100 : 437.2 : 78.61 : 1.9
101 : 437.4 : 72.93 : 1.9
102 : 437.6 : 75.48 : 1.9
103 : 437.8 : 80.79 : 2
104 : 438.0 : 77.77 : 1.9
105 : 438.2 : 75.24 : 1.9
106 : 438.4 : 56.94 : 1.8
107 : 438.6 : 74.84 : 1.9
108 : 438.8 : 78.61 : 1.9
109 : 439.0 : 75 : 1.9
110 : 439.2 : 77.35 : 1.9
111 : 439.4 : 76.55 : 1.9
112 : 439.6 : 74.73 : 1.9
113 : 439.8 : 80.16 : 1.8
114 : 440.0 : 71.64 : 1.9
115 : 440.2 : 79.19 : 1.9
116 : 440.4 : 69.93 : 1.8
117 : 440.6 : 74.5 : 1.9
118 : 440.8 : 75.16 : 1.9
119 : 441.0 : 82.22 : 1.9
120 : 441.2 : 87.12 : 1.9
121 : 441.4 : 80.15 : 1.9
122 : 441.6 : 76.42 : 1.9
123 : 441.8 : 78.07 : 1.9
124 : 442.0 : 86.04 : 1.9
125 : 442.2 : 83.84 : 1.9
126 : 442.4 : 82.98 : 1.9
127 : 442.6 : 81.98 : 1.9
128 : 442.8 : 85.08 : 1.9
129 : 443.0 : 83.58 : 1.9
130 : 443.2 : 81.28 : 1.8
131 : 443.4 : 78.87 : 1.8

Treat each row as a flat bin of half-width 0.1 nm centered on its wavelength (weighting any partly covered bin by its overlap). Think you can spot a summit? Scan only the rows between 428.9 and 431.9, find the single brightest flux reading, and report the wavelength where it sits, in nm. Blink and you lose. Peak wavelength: 431.8 nm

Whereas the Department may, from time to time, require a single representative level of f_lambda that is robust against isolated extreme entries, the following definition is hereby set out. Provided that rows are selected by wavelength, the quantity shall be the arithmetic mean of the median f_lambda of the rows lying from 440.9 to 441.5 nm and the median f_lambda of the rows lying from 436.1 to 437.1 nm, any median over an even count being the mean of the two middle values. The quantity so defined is 83.3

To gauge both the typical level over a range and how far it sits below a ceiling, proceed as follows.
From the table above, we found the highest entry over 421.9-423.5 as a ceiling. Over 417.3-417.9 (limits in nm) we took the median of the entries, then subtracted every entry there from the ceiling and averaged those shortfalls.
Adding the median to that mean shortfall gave 82.6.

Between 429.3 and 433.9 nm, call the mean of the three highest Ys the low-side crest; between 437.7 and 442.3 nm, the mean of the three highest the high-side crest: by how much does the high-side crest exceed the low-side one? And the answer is -1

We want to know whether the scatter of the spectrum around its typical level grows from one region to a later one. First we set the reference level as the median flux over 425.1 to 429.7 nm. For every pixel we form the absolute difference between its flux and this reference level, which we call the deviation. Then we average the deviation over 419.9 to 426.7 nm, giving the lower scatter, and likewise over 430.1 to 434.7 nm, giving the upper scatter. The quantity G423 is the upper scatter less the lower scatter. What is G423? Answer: 5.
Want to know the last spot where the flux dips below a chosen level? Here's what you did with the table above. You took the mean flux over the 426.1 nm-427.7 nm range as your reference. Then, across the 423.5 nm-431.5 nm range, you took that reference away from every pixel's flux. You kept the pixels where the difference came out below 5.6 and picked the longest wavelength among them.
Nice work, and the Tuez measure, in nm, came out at 431.4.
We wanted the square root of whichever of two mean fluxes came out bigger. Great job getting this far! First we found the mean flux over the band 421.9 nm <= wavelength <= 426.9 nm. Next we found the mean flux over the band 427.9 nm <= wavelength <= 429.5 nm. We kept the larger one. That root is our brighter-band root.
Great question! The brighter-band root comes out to 8.65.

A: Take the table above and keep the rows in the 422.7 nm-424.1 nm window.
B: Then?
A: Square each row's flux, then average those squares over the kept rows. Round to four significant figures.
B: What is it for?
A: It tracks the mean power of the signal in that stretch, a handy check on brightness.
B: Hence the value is 5451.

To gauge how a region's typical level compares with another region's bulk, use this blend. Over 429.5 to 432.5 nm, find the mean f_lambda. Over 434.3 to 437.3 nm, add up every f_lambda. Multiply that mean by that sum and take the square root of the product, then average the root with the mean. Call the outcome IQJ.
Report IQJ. 172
